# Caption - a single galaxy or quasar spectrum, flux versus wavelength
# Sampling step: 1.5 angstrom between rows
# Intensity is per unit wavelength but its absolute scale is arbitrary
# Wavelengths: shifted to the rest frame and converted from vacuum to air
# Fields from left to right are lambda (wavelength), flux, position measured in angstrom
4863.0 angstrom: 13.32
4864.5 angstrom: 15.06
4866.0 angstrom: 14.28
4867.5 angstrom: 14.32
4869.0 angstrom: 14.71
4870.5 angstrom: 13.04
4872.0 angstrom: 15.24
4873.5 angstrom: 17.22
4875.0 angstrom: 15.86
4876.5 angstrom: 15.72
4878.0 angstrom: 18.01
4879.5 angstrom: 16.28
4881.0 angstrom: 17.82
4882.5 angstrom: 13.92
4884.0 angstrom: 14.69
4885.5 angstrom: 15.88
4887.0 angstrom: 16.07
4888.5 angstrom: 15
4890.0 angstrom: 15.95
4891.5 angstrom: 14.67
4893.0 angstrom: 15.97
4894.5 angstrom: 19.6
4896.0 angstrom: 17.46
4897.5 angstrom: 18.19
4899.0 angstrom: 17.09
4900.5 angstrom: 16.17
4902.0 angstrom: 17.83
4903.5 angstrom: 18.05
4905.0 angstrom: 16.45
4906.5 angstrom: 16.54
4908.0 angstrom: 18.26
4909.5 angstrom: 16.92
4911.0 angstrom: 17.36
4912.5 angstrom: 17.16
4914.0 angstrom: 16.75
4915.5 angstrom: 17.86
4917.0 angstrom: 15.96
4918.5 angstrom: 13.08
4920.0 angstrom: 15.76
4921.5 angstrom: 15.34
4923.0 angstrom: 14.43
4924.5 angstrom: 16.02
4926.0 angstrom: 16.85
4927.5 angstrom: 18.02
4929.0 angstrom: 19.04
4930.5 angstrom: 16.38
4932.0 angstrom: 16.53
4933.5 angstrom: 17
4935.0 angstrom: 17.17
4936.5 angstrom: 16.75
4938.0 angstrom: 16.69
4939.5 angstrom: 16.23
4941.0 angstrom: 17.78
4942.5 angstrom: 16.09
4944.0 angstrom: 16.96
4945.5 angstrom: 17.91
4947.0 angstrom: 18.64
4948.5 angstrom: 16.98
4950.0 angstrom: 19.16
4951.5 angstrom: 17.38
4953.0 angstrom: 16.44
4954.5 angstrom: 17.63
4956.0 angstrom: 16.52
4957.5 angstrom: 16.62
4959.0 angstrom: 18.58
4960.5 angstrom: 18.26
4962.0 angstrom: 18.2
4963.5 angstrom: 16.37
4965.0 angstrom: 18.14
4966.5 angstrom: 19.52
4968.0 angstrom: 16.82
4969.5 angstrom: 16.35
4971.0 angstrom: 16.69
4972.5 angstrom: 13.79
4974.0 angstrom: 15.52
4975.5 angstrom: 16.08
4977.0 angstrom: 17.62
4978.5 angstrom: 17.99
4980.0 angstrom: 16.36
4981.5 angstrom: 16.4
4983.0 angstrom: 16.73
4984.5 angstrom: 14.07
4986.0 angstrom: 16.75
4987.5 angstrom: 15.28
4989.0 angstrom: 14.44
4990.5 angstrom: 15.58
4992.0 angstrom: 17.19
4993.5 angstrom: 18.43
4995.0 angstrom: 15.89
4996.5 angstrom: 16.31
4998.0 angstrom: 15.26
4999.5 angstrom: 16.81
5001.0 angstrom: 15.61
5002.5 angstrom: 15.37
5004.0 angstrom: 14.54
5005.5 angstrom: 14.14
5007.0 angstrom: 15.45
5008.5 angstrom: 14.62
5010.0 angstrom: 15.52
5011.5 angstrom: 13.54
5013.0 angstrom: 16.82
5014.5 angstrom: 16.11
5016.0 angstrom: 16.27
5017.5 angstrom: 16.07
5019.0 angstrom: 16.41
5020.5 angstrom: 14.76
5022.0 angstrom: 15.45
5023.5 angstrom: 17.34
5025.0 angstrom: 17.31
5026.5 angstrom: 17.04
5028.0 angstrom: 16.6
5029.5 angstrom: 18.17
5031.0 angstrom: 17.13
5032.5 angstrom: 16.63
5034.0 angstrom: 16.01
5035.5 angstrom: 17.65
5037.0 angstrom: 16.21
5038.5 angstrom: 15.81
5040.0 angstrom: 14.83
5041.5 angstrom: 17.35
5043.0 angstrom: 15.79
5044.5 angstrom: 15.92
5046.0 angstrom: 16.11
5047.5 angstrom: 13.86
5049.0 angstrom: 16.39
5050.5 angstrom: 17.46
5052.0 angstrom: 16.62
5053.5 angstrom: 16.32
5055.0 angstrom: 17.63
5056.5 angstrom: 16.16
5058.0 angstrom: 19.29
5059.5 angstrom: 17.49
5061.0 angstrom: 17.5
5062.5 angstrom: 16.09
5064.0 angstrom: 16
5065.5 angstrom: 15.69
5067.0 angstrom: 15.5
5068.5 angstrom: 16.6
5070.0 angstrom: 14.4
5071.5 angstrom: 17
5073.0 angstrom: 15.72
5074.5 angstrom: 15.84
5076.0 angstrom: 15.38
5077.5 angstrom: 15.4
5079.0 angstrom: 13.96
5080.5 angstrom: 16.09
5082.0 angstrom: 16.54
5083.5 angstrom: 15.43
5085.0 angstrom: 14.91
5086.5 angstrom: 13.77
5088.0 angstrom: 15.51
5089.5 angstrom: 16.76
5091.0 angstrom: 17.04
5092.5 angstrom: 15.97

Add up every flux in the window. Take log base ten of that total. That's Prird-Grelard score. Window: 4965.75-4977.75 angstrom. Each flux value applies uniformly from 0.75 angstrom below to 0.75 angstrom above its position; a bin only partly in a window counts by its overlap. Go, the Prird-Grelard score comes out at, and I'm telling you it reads 2.12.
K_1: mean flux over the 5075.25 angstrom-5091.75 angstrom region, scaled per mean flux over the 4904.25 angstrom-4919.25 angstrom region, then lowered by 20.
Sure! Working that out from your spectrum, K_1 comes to -19.1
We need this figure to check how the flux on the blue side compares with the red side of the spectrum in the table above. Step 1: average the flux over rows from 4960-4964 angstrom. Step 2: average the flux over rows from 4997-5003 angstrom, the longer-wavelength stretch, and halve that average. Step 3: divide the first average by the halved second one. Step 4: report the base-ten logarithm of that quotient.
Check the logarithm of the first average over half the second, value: 0.349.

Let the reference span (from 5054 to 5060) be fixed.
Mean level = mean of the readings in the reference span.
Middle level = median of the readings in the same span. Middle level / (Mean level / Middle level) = 17.5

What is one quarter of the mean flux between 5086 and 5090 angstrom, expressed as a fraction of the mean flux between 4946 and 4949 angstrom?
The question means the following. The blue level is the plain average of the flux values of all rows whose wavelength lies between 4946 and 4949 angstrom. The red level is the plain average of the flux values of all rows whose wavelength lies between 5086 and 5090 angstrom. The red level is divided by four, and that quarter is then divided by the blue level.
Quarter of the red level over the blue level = 0.215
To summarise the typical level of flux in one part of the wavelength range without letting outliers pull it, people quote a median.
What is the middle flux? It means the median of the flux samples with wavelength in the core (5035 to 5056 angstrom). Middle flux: 16.3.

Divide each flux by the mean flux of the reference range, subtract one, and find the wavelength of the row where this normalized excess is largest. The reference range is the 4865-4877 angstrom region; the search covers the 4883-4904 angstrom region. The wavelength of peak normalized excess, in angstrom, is 4894.5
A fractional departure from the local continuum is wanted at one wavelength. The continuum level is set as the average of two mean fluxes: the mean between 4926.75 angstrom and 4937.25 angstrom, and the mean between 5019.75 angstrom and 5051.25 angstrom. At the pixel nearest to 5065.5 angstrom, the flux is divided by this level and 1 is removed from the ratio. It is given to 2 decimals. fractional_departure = -0.07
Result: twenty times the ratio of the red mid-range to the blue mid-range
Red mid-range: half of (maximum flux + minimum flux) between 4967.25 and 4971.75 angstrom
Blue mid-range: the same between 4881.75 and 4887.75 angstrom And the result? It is 22.1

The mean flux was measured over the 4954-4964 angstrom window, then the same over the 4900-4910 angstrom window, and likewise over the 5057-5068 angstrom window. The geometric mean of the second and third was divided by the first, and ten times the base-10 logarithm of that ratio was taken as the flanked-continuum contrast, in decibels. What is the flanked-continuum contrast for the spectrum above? -0.12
